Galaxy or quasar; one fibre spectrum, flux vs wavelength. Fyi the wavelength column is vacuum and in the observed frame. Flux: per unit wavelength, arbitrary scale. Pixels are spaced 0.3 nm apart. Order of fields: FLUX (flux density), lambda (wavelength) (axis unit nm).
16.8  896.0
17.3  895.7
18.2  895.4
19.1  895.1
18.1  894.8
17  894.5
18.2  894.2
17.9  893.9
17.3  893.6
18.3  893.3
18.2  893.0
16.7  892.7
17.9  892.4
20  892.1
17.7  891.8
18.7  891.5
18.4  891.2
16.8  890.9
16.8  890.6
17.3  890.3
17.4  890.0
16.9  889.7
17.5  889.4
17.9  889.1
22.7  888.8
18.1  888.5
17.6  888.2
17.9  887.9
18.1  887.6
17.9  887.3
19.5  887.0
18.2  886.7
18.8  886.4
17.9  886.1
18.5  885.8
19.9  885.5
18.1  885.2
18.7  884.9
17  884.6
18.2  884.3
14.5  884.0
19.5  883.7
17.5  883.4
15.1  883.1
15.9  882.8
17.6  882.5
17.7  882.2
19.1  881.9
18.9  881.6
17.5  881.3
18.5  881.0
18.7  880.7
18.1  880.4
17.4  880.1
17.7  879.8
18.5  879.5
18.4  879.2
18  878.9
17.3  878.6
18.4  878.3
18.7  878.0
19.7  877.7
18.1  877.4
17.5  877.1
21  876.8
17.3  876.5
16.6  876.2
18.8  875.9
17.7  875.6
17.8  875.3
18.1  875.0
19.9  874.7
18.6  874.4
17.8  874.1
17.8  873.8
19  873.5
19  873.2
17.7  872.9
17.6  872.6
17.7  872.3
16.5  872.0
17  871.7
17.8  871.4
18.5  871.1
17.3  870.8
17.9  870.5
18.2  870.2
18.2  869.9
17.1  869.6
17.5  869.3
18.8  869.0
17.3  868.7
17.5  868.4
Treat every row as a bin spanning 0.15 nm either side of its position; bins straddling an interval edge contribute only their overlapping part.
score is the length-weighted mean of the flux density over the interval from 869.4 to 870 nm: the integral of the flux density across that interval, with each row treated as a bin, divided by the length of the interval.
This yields 17.6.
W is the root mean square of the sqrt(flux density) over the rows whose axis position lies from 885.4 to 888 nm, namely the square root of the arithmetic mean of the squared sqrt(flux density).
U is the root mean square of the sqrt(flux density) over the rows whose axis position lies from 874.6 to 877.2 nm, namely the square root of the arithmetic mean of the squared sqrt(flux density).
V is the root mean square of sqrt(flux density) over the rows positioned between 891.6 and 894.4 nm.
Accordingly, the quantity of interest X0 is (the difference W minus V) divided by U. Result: 0.014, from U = 4.28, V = 4.245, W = 4.304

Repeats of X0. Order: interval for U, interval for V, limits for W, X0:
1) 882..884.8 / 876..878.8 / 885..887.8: 0.007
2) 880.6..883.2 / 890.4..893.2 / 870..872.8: -0.008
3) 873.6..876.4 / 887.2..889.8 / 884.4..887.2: 0.006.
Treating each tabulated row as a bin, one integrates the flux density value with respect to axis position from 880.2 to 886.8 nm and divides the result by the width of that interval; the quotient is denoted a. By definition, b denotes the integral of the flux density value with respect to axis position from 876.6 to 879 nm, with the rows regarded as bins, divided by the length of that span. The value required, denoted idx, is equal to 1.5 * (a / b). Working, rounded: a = 17.9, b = 18.6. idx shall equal 1.446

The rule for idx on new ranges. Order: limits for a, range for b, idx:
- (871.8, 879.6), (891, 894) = 1.509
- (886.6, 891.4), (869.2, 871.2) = 1.522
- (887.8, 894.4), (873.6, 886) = 1.496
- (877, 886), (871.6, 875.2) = 1.491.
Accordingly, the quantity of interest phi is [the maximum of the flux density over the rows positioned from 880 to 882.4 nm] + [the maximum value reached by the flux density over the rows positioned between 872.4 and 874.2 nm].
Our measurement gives 38.1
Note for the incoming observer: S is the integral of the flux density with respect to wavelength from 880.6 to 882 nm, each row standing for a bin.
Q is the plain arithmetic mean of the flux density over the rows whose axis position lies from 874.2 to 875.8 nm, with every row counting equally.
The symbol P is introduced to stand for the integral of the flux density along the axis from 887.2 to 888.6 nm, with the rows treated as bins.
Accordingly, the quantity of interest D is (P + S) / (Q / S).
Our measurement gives 71.8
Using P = 25.1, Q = 18.4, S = 25.9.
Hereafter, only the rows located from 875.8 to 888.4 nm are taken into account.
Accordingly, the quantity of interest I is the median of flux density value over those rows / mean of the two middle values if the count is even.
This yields 18.1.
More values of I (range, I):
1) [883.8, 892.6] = 17.9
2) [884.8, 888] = 18.2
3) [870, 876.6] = 17.8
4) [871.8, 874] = 17.7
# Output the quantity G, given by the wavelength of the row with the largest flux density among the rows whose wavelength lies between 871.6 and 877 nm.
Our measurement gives 876.8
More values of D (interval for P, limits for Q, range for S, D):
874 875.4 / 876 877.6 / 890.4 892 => 85.1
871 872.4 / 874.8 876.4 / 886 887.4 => 73.2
